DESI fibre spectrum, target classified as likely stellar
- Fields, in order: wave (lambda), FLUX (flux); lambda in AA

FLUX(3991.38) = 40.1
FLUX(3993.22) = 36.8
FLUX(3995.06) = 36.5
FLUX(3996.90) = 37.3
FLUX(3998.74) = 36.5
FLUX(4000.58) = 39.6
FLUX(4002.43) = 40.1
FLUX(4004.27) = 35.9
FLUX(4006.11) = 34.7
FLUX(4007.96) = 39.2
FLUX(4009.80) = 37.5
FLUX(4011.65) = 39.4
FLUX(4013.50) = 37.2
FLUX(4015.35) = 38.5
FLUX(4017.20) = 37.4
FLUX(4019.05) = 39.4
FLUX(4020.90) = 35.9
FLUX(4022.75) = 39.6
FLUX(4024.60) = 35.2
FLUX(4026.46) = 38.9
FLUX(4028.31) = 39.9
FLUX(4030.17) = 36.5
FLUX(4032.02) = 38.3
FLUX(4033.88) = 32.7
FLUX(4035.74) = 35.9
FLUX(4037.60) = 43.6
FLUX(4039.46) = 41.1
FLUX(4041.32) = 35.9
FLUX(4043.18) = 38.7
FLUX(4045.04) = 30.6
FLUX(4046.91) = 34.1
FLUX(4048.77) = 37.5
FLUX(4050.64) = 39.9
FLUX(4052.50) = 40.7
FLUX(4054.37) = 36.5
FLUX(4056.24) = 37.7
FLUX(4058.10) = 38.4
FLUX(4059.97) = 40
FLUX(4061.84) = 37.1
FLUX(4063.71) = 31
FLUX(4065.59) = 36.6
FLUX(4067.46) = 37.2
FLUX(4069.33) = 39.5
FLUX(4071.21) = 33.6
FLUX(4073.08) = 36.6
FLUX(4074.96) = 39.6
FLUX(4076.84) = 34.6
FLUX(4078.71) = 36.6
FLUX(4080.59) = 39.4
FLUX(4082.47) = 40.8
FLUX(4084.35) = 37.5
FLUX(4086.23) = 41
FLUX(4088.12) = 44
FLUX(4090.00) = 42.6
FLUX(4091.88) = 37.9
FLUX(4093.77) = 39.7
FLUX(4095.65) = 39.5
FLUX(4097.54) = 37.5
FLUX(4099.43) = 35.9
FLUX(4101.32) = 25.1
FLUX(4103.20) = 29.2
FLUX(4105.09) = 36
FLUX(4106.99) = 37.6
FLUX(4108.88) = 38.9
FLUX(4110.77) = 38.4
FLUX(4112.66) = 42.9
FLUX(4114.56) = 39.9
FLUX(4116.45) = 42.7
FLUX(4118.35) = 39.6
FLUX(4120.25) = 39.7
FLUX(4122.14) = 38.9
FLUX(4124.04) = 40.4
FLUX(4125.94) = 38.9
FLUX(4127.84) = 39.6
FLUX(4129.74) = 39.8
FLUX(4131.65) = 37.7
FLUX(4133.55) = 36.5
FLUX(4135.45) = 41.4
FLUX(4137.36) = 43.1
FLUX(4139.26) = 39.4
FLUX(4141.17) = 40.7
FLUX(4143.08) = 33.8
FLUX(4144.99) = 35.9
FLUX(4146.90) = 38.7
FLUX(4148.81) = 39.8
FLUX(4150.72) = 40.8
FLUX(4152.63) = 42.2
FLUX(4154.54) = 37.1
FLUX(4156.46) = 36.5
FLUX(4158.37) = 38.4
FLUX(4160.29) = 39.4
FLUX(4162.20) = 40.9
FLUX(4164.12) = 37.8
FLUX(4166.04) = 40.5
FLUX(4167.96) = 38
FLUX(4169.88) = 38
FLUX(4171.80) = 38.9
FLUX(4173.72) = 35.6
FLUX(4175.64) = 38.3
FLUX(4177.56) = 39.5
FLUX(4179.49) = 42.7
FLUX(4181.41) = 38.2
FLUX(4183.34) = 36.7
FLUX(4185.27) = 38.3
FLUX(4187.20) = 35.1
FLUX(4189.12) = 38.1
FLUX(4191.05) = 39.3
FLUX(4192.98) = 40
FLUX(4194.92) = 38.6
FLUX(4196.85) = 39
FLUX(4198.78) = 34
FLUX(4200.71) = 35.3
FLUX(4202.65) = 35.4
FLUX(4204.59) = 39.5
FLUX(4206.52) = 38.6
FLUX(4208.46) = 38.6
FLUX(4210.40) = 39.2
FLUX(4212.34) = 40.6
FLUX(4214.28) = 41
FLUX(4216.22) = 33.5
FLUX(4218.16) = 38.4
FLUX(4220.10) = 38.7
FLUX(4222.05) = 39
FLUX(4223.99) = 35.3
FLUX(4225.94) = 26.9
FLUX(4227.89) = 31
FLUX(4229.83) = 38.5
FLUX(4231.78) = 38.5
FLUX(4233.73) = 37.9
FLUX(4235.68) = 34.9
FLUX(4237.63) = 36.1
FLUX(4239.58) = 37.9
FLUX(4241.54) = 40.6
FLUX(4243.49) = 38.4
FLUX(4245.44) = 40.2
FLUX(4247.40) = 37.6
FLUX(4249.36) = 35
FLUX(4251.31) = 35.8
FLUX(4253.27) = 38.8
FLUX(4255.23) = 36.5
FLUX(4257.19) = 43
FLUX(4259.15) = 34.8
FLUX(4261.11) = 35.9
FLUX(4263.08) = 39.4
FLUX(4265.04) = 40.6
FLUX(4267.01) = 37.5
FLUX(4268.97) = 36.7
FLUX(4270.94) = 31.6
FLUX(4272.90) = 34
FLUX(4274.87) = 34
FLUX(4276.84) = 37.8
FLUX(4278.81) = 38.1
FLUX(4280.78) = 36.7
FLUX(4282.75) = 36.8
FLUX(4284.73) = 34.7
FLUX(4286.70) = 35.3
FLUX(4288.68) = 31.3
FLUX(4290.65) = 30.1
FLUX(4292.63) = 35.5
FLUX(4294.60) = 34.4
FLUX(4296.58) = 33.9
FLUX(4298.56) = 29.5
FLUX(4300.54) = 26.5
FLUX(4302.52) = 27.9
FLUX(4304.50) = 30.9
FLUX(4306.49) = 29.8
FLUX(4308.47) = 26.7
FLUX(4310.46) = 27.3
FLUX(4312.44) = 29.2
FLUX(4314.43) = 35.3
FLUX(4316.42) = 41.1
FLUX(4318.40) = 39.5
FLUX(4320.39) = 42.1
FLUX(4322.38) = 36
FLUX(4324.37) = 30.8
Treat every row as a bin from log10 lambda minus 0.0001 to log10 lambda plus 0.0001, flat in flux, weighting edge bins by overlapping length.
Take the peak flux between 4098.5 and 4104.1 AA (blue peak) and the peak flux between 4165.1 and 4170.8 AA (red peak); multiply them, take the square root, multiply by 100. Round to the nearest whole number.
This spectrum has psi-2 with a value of 3813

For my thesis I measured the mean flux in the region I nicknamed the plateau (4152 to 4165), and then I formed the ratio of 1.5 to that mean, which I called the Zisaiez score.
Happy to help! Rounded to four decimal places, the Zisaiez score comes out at 0.0386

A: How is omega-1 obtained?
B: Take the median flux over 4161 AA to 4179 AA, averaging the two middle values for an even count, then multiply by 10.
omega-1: 383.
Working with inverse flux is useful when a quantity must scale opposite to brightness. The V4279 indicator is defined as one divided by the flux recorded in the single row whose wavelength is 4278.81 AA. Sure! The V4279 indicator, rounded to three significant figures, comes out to 0.0262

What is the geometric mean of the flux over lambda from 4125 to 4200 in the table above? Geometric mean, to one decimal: 38.6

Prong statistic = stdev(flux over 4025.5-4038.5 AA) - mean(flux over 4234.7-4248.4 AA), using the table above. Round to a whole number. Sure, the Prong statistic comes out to -35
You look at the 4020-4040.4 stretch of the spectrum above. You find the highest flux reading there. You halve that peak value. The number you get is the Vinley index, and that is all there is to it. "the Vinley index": 21.8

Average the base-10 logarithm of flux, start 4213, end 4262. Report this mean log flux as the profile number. 1.57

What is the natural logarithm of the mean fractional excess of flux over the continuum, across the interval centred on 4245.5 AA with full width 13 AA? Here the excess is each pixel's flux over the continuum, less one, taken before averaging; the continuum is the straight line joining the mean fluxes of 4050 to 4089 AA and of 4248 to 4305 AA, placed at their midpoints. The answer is -2.6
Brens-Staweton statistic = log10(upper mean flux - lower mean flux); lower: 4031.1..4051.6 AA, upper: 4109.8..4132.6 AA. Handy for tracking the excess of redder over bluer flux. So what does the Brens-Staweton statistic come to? 0.4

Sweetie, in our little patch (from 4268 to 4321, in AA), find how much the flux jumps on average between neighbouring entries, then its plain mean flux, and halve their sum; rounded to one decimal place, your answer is 18.0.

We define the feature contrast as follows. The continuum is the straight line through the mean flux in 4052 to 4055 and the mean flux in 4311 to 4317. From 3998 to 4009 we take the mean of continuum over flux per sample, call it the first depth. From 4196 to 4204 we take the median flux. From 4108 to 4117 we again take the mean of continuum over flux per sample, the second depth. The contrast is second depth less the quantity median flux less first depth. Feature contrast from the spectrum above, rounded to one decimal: -33.4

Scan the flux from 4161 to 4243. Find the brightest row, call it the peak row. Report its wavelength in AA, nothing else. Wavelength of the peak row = 4179.49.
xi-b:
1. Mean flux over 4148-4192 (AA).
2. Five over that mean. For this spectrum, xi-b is 0.129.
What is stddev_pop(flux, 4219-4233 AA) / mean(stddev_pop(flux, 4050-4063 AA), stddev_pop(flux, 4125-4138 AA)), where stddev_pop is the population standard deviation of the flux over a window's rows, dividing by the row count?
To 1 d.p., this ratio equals 2.5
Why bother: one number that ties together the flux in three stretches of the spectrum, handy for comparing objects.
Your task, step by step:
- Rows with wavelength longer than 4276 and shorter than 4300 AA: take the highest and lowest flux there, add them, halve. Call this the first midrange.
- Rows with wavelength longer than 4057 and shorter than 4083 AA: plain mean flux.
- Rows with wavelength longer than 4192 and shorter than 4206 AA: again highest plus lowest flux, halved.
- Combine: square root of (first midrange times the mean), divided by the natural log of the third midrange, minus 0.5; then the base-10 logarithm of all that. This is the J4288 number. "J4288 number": 0.97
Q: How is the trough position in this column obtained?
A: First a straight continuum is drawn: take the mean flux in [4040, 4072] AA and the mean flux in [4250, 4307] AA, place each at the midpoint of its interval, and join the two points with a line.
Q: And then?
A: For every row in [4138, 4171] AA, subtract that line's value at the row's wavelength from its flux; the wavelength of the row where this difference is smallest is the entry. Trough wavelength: 4143.08 AA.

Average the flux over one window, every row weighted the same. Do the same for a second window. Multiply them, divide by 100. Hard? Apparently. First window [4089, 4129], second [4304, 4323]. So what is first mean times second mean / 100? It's 12.9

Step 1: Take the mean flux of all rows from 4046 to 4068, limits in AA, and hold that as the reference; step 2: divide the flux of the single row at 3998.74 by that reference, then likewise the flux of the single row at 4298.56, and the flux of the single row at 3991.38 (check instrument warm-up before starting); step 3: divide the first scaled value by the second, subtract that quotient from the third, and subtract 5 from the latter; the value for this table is -5.16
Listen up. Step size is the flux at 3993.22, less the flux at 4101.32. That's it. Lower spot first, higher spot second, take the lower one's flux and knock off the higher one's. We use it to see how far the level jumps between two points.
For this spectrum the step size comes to 12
